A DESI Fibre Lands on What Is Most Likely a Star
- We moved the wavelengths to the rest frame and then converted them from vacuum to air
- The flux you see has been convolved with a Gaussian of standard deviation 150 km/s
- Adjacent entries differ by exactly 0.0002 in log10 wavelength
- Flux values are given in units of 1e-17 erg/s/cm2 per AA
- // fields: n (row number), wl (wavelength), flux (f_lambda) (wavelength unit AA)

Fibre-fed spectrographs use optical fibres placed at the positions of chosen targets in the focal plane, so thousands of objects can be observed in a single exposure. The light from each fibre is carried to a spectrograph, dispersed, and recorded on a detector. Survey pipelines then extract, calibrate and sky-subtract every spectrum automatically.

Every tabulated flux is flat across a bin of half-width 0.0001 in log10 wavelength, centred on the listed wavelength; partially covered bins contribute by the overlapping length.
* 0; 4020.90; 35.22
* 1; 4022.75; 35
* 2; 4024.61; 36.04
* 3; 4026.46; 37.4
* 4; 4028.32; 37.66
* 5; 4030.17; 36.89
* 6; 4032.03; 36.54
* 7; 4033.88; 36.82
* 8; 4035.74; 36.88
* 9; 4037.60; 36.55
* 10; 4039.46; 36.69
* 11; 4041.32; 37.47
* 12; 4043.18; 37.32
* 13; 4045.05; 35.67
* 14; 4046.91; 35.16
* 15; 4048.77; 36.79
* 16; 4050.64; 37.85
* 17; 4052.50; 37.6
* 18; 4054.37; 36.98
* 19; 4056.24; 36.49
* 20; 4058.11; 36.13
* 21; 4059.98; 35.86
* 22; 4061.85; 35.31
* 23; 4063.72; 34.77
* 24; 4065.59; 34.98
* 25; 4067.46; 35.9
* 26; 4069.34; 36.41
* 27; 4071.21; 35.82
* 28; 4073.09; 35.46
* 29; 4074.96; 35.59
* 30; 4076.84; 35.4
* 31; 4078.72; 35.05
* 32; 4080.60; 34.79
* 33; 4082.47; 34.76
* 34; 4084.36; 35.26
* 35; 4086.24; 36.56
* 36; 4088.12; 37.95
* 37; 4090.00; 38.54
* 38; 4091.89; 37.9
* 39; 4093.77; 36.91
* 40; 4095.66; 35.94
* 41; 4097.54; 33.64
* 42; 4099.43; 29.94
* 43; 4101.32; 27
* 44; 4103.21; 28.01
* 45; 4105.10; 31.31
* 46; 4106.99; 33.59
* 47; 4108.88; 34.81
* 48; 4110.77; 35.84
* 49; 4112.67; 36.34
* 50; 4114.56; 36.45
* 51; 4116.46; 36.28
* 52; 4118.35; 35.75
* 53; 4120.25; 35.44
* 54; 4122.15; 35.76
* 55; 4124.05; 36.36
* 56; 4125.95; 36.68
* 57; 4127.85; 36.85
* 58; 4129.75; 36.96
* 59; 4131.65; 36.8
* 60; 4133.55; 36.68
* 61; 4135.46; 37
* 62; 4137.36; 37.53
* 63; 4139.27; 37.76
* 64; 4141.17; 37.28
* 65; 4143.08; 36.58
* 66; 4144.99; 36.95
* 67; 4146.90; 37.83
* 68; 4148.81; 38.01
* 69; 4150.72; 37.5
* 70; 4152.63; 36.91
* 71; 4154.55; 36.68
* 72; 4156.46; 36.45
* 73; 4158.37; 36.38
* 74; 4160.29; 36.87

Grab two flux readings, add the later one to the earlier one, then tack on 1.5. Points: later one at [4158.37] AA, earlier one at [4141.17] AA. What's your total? 75.2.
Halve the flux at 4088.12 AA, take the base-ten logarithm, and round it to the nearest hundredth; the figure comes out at 1.28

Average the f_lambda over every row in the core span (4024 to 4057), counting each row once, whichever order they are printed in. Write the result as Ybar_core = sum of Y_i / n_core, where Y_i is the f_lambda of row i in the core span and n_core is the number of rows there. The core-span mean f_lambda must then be 36.8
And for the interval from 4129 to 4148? 37.1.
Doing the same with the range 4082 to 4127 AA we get 34.9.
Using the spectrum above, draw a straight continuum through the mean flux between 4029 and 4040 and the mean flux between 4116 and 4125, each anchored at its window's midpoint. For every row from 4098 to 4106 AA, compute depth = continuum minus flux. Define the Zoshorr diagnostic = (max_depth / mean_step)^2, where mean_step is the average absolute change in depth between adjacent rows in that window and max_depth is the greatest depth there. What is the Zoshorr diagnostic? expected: 14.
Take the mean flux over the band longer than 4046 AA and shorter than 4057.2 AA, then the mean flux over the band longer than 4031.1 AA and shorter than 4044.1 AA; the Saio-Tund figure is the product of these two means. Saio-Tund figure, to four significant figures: 1358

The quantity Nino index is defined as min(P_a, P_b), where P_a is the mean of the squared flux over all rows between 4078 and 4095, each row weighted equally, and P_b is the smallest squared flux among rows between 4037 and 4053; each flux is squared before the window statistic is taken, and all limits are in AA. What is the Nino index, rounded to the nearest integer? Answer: 1236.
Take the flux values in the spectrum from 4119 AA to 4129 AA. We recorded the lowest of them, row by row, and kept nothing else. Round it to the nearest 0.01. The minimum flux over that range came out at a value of 35.44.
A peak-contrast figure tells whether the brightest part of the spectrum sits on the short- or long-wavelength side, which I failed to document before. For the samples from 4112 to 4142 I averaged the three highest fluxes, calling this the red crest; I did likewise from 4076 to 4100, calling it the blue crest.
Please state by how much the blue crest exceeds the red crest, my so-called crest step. 0.61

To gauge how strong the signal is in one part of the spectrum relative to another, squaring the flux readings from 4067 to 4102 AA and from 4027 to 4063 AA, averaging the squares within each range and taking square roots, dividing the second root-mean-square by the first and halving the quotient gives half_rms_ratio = 0.519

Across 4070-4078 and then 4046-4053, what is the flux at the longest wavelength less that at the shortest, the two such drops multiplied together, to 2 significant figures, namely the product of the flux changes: -1.0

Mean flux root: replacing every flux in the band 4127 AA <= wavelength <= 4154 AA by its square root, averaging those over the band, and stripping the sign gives 6.10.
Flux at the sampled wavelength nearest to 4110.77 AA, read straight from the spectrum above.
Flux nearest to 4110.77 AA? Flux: 35.84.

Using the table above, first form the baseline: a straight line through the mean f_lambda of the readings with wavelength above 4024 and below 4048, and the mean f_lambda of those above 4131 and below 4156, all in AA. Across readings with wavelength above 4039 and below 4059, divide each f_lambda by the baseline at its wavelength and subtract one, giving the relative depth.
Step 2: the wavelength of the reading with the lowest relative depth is 4046.91 AA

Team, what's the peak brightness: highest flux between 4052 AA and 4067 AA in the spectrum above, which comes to 37.6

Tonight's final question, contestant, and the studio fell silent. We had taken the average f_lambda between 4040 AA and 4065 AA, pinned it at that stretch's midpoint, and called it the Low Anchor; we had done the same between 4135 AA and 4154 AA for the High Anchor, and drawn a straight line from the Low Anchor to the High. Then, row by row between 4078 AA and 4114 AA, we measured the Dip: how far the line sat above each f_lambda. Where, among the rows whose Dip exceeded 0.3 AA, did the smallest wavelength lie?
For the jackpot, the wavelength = 4078.72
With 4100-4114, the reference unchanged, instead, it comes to 4101.32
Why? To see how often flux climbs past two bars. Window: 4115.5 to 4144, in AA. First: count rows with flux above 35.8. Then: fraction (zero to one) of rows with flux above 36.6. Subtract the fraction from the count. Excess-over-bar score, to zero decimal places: 11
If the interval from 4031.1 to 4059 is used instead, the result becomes 12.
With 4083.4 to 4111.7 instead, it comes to 7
